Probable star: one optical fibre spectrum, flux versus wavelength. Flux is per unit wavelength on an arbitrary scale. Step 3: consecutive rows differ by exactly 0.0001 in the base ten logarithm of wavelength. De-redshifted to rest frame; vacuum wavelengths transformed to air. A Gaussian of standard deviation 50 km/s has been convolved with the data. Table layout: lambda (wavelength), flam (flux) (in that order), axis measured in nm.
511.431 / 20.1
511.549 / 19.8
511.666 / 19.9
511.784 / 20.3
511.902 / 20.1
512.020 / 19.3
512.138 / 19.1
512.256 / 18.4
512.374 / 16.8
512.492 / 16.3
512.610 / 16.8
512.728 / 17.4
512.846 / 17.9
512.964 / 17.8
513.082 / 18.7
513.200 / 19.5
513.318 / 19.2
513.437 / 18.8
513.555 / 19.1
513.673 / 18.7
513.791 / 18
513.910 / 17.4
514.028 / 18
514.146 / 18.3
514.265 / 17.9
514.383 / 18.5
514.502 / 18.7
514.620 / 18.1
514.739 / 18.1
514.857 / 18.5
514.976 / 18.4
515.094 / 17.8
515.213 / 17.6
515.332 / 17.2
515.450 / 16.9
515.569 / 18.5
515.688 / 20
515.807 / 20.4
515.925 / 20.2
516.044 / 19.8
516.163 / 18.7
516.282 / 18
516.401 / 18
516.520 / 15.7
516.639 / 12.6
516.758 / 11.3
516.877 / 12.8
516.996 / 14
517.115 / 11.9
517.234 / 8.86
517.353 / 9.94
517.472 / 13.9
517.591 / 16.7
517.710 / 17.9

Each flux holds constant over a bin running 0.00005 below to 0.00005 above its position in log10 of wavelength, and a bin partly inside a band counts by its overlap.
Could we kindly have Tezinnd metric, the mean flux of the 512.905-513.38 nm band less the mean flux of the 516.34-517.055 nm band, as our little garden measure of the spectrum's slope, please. 4.7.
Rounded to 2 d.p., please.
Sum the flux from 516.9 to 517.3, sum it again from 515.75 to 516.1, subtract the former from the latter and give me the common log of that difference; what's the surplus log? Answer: 1.41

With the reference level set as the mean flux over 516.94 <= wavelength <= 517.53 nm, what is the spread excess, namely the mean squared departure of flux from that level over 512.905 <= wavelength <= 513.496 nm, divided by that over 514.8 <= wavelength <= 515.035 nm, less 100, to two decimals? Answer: -98.89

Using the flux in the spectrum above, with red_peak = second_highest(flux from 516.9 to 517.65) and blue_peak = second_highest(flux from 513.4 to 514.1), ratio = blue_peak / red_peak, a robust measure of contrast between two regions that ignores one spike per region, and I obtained 1.34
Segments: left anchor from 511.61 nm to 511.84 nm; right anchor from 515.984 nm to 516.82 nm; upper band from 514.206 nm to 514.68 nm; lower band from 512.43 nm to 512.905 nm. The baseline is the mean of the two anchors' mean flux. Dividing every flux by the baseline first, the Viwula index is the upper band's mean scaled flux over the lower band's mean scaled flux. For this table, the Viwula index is 1.070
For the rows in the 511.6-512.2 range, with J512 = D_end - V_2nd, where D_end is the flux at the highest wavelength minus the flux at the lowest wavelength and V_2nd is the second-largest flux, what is -21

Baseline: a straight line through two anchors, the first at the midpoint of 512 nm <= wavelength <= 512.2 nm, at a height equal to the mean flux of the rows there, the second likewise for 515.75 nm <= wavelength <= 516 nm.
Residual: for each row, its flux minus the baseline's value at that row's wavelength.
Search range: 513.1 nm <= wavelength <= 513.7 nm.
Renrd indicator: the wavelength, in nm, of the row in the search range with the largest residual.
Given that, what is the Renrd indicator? 513.200 nm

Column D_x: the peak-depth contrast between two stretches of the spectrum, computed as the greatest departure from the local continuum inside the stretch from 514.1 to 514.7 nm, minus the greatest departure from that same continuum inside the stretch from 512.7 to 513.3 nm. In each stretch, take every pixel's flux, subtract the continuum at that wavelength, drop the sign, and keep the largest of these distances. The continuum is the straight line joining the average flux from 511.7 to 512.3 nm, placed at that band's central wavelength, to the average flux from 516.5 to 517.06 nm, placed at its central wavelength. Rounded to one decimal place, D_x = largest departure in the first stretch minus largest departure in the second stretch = 0.9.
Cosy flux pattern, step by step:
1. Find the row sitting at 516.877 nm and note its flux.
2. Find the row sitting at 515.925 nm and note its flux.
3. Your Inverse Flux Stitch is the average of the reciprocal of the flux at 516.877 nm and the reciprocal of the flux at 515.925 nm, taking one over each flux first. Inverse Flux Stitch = 0.064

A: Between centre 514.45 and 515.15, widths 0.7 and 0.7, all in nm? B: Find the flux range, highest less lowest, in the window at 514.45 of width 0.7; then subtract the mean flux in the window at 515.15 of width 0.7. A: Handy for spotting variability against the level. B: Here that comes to -17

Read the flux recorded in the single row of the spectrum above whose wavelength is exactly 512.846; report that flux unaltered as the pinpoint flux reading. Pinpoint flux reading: 17.9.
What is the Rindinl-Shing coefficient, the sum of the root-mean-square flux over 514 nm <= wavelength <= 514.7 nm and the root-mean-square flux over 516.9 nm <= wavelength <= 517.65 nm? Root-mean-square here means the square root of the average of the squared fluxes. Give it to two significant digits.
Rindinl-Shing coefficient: 31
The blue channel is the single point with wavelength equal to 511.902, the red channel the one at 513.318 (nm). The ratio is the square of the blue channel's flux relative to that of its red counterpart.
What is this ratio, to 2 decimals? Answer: 1.10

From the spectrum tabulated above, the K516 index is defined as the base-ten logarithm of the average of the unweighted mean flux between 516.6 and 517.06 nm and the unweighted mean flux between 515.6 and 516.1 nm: 1.21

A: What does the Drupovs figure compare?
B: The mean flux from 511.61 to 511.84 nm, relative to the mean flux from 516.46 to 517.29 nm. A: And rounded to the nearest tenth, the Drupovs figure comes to 1.6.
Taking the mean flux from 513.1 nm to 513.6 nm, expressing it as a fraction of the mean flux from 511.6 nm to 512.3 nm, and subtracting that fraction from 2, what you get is 1.02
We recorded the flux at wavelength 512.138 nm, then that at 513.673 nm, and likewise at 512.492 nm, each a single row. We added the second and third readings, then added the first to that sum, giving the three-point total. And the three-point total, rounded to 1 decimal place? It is 54.1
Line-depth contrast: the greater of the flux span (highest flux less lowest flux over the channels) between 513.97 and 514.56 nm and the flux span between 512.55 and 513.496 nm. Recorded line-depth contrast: 2.7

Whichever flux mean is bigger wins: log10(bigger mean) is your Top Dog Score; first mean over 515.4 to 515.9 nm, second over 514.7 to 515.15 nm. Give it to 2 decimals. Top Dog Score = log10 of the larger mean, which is 1.28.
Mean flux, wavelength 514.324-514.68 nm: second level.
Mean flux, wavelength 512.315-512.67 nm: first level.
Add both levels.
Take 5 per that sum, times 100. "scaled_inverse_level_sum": 14.3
